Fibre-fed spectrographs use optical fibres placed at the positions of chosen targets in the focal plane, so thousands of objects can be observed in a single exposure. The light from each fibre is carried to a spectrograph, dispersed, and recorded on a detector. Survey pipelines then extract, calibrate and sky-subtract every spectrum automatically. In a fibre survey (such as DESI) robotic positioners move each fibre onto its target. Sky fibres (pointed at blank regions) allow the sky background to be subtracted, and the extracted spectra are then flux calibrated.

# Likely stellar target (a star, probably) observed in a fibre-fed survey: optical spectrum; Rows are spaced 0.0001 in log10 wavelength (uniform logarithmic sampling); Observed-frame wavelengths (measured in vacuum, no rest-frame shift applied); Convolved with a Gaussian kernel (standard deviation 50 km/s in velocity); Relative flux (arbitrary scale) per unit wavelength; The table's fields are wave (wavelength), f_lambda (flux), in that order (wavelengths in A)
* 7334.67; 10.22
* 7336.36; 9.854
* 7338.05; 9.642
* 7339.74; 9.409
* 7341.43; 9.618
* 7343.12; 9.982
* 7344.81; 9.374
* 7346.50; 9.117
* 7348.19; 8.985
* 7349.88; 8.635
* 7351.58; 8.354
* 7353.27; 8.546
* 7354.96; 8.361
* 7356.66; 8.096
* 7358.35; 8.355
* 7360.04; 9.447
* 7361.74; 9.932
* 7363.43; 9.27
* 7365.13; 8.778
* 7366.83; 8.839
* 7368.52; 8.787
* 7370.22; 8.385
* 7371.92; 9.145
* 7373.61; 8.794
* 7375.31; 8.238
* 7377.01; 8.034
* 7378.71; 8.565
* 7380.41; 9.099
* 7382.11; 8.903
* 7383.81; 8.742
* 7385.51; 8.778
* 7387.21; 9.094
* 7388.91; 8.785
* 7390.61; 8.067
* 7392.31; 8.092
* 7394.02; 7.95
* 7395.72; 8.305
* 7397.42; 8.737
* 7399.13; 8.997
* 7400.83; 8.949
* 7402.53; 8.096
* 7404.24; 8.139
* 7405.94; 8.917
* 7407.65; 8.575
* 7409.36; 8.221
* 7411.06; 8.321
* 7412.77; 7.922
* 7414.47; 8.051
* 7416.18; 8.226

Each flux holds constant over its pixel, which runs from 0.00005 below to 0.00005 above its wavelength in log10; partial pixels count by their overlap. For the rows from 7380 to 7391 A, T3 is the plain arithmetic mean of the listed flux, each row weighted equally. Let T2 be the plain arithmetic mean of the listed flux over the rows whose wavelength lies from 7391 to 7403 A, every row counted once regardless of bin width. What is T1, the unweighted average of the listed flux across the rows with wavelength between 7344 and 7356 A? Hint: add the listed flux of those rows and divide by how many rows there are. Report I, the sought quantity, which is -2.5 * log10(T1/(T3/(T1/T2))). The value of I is -0.04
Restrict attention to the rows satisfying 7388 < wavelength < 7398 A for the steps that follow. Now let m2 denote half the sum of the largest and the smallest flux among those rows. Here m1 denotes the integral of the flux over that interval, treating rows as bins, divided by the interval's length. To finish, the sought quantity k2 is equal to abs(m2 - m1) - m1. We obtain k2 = -8.3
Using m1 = 8.3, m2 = 8.4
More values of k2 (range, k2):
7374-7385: -8.6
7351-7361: -8.3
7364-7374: -8.8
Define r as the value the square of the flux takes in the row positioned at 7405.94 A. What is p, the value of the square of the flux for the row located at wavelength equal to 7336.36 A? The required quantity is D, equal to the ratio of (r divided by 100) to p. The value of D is 0.0082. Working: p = 97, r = 79.5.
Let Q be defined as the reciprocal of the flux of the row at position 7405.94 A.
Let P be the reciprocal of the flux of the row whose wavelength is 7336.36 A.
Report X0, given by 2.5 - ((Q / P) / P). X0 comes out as -8.39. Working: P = 0.101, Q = 0.112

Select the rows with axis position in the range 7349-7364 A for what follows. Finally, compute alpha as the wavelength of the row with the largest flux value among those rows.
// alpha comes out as 7361.74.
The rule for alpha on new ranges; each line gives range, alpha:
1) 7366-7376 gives 7371.92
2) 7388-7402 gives 7399.13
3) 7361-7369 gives 7361.74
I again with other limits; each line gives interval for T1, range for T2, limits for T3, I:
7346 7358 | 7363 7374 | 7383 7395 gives 0.02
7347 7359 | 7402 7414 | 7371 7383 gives 0.01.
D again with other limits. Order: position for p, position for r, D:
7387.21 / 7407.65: 0.0089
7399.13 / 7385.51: 0.0095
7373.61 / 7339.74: 0.0114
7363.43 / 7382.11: 0.0092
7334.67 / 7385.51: 0.0074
